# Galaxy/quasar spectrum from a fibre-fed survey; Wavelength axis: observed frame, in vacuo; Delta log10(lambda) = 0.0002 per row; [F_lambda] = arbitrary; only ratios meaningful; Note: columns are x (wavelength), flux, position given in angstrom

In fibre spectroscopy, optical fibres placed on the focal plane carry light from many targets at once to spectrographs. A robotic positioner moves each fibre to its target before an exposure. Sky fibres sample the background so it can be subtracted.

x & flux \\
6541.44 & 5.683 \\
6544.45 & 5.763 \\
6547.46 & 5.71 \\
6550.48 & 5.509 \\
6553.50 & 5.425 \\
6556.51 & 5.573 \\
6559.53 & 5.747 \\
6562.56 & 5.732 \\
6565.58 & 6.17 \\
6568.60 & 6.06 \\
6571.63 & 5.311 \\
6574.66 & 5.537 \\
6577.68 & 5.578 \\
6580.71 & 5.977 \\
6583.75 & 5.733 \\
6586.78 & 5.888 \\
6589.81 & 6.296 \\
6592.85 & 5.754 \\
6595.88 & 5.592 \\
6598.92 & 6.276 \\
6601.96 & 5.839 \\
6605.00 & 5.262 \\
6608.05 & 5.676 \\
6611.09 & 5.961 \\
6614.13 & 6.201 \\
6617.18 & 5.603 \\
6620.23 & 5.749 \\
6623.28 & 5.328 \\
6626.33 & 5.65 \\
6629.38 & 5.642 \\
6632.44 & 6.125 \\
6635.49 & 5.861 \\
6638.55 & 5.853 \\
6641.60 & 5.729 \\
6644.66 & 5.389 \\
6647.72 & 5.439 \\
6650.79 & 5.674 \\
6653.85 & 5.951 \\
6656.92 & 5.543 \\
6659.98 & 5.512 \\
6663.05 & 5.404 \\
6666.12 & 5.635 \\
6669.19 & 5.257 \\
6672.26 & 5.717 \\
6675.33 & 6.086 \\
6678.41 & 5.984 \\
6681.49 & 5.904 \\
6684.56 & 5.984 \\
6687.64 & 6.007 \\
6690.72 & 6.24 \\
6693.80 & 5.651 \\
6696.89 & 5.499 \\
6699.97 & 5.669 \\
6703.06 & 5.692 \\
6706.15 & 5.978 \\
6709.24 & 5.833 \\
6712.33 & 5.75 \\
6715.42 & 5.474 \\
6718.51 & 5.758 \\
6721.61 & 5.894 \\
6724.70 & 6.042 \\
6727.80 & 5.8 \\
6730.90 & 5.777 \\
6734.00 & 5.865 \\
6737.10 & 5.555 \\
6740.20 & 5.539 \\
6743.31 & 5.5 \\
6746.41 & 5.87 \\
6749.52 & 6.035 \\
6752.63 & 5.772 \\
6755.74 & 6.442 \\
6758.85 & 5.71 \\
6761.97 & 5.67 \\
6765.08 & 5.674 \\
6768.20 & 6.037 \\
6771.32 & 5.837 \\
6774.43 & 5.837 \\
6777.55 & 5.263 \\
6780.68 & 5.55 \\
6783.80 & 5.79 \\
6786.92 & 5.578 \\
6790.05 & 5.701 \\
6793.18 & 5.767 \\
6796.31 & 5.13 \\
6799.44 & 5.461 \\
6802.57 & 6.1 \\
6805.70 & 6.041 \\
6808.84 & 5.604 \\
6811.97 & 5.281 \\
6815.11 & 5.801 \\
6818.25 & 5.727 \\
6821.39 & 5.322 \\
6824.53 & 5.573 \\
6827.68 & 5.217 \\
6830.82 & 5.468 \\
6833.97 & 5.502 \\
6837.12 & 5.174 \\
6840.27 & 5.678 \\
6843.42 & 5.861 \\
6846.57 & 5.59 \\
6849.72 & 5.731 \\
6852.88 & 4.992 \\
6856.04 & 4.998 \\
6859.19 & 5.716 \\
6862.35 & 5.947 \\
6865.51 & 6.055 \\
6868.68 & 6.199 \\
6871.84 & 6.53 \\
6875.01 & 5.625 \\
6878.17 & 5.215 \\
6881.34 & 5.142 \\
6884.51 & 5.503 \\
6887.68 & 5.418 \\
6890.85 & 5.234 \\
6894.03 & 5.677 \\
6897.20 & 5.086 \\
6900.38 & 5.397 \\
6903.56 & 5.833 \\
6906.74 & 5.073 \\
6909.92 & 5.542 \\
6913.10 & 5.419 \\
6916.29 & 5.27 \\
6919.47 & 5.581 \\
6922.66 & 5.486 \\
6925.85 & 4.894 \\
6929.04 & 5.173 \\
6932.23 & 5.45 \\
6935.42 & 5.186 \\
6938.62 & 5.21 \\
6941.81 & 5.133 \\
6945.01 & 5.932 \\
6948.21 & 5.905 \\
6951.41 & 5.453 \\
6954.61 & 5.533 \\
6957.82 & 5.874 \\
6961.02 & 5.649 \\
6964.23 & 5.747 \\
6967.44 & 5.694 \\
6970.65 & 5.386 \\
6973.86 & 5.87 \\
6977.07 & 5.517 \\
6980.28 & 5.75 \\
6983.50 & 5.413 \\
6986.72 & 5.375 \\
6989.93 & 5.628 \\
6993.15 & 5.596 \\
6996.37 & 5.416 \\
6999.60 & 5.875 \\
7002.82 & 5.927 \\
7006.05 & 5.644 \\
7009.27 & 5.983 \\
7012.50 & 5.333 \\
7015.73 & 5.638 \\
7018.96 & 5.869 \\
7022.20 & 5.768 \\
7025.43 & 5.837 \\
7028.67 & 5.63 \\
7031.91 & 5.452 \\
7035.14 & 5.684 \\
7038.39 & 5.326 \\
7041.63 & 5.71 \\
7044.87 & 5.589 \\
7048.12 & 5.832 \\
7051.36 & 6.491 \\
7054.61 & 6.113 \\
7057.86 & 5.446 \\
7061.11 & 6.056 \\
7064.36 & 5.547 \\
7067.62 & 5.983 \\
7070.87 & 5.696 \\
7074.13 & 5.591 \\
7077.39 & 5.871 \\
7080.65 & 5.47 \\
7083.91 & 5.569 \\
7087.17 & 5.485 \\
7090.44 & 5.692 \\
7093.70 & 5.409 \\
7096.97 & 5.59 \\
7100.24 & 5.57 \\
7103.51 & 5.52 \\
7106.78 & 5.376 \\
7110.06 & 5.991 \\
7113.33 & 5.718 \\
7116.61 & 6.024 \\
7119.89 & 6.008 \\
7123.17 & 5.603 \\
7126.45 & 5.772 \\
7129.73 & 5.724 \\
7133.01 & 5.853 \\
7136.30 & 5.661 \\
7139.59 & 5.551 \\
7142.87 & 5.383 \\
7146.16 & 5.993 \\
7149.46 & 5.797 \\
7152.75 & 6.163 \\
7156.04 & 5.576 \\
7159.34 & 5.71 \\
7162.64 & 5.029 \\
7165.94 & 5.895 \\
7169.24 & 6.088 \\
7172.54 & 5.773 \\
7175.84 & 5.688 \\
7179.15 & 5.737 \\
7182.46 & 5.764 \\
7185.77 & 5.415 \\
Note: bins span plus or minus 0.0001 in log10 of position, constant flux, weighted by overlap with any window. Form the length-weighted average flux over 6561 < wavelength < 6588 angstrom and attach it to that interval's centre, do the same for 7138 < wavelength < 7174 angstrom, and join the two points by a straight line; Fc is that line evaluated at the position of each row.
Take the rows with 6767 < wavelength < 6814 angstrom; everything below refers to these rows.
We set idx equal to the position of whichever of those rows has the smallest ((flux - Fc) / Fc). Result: 6796.31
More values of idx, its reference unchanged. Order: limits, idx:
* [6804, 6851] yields 6837.12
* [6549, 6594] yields 6571.63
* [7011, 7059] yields 7038.39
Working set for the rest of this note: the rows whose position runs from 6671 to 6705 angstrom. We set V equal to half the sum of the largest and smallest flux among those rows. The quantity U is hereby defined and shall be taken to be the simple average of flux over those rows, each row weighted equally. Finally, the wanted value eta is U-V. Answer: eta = -0.012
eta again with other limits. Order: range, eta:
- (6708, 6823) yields -0.062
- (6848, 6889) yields -0.140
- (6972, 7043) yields -0.007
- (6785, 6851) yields -0.029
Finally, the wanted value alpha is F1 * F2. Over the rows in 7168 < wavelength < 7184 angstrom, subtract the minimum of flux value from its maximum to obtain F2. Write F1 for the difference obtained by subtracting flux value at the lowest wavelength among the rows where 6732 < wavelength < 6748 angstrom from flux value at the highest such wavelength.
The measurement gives 0.00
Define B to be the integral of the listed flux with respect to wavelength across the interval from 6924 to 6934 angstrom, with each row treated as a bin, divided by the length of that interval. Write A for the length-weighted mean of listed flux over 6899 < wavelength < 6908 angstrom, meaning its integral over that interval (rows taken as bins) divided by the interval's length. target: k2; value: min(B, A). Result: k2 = 5.18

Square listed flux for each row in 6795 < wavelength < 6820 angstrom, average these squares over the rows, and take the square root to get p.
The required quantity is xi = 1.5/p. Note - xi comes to 0.265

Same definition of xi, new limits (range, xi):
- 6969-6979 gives 0.268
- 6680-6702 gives 0.256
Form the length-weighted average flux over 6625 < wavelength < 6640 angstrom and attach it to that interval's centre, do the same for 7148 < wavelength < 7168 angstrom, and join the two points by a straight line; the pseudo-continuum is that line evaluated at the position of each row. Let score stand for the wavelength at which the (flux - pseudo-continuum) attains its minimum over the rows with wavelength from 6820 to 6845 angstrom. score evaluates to 6837.12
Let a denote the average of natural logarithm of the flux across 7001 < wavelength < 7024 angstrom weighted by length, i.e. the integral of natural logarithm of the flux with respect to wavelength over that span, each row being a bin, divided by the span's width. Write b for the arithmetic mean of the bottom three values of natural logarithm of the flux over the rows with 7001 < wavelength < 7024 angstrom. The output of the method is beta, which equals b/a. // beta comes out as 0.980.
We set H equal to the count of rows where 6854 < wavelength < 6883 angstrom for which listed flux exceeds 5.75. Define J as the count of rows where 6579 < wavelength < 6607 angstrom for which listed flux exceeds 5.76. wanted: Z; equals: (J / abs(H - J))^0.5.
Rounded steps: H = 4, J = 5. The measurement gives 2.24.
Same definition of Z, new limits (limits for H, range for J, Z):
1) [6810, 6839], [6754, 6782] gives 1.15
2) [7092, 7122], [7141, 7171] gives 1.58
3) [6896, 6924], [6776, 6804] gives 1.22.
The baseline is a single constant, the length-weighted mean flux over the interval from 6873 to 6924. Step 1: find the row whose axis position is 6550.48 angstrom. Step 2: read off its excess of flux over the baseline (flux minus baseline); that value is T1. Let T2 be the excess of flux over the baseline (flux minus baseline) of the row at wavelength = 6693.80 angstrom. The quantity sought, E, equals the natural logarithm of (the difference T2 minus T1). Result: -2.0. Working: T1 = 0.09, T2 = 0.24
